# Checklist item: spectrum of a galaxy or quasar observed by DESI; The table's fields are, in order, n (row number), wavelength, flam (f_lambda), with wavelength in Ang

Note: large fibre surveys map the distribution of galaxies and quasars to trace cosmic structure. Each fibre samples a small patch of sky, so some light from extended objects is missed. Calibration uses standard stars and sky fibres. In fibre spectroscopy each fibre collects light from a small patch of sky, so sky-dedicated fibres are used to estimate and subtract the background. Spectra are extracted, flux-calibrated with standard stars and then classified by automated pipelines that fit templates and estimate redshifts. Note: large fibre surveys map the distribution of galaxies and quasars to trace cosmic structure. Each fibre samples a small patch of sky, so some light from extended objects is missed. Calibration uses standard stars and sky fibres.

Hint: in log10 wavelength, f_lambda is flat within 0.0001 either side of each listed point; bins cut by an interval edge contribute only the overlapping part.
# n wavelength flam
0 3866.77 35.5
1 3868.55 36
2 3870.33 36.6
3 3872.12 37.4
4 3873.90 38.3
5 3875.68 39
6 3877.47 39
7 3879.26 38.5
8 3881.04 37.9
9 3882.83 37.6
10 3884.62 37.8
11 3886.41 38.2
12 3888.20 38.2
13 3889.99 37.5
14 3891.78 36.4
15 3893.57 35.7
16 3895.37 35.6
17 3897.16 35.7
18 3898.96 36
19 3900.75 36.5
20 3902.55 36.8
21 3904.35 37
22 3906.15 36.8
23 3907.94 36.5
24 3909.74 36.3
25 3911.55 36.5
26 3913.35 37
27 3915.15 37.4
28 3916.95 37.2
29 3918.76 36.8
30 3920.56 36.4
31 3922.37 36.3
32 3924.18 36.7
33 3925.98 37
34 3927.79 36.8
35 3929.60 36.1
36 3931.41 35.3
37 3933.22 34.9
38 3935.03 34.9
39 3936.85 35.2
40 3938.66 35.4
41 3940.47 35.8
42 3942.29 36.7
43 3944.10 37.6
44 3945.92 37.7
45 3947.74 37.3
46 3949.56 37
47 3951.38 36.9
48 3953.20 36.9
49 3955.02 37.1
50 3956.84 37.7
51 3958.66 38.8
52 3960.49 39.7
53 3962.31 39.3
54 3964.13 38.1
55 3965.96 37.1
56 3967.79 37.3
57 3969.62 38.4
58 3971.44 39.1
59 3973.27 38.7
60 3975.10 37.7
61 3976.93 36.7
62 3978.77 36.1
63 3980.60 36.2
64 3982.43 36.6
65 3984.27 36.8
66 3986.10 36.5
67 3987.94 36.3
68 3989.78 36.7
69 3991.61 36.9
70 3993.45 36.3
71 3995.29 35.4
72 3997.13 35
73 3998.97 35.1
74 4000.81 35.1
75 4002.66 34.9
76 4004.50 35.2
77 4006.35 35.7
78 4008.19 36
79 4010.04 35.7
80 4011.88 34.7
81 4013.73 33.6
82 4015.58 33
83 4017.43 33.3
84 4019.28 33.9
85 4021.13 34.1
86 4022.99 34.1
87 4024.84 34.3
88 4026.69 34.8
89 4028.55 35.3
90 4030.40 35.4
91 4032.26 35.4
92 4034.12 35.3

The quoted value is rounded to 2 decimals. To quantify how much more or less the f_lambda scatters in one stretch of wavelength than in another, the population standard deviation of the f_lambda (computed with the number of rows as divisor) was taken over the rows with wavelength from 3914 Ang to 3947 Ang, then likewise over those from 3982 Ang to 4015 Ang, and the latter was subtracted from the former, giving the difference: 0.02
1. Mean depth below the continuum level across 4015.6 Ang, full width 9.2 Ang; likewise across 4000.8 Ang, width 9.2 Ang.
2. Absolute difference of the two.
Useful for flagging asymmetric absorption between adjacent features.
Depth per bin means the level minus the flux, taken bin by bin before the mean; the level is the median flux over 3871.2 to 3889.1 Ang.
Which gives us 1.36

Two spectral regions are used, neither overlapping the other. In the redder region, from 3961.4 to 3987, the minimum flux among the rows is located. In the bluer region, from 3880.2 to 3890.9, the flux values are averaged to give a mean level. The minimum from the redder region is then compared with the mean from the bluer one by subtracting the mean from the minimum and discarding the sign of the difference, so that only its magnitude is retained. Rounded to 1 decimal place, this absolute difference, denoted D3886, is 1.8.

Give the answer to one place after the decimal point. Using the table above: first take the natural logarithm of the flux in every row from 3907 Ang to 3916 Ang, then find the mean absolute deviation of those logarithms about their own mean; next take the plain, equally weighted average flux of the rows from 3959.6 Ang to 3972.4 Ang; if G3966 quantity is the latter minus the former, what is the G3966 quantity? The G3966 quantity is 38.4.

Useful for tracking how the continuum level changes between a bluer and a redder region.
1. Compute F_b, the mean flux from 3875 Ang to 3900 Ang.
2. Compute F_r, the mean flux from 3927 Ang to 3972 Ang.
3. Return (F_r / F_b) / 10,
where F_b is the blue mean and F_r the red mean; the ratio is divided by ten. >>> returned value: 0.099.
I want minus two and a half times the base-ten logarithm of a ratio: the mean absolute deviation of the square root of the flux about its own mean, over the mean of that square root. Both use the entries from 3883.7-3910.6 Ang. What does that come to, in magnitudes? 5.07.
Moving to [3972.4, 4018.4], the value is 4.63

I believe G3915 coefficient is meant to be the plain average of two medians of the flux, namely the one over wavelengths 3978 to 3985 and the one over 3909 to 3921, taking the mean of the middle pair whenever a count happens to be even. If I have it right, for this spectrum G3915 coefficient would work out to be 36.6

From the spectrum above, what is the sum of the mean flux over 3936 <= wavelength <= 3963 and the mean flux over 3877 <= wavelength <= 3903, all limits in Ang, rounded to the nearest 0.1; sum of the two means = 74.4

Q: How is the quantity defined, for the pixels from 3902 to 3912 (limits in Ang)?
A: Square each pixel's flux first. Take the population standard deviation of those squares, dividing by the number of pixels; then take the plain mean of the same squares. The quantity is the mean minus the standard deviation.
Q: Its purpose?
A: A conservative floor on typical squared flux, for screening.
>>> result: 1326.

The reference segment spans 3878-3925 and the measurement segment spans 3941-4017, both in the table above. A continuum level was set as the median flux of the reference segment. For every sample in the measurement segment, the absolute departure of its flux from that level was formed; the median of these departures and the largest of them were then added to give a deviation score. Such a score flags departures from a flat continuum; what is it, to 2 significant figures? 4.7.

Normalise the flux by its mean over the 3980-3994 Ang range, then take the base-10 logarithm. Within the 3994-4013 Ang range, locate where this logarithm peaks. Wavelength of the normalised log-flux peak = 4008.19 Ang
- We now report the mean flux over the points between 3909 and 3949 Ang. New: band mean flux 36.4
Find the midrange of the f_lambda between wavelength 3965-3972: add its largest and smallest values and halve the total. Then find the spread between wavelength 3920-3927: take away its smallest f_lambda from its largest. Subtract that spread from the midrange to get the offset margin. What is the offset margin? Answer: 37.4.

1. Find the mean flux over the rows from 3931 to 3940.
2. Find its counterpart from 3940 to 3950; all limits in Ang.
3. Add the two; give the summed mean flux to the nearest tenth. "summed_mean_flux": 72.2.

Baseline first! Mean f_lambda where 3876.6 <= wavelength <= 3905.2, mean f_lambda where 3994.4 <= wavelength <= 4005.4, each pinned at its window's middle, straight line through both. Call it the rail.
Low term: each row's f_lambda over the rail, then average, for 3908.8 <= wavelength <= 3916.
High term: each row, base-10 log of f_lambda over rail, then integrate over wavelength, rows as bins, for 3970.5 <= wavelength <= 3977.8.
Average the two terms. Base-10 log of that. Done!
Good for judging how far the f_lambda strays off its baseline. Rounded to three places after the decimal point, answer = -0.217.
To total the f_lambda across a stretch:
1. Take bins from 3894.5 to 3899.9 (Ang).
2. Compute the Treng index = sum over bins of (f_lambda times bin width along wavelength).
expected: 193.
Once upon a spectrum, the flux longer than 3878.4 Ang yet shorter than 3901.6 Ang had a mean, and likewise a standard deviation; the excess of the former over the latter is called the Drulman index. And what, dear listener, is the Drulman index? 36.0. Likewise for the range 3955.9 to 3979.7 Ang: 37.0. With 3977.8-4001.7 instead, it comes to 35.4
